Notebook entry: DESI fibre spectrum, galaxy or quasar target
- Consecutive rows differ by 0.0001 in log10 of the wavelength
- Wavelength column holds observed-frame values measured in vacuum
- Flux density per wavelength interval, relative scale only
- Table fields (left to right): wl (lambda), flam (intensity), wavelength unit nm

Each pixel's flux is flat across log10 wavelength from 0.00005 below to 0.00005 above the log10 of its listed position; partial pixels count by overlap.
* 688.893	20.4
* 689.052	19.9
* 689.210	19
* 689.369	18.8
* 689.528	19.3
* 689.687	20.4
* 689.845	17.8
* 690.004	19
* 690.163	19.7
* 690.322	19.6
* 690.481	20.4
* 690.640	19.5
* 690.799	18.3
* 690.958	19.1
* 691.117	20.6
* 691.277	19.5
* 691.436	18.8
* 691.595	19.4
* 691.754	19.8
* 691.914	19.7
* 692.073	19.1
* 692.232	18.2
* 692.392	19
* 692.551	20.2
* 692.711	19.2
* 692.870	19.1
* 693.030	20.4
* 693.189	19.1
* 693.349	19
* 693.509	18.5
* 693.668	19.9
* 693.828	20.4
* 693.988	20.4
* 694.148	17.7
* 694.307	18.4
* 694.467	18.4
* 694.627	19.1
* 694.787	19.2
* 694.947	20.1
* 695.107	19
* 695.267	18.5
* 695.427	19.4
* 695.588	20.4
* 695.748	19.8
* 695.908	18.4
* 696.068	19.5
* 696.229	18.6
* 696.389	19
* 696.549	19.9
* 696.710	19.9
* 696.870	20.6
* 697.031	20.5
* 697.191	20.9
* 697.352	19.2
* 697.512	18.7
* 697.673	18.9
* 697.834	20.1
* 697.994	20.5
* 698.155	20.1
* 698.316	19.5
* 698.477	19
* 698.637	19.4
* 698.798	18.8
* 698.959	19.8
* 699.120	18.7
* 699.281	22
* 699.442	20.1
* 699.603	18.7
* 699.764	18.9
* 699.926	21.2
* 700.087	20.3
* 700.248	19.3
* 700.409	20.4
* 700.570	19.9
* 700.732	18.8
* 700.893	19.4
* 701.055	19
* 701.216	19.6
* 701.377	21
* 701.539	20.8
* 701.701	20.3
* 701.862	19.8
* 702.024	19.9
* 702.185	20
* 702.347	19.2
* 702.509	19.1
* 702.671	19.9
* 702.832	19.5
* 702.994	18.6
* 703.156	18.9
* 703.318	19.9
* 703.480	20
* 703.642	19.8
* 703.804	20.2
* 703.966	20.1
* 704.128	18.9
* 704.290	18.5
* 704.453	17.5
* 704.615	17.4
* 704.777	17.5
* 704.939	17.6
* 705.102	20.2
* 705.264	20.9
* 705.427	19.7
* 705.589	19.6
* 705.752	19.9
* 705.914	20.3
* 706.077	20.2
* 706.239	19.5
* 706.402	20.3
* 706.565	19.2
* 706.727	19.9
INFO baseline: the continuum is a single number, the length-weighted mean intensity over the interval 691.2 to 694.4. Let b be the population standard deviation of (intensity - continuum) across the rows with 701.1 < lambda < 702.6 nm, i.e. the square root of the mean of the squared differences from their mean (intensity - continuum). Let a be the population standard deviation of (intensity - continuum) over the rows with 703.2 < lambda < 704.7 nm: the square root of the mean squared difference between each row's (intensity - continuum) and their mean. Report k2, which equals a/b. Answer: 1.72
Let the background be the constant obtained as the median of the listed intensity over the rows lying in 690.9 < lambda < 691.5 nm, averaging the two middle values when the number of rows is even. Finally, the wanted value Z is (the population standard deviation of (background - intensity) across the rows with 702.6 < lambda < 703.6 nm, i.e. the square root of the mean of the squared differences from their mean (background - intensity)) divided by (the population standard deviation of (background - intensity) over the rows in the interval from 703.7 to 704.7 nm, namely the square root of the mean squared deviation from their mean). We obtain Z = 0.5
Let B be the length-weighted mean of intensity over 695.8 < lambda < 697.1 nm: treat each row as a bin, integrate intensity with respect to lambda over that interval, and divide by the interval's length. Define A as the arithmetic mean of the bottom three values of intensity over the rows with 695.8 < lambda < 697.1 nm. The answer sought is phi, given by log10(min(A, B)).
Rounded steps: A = 18.7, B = 19.5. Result 1.271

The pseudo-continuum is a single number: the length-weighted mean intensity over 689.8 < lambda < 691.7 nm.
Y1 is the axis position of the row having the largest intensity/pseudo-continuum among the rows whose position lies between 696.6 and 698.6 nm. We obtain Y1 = 697.191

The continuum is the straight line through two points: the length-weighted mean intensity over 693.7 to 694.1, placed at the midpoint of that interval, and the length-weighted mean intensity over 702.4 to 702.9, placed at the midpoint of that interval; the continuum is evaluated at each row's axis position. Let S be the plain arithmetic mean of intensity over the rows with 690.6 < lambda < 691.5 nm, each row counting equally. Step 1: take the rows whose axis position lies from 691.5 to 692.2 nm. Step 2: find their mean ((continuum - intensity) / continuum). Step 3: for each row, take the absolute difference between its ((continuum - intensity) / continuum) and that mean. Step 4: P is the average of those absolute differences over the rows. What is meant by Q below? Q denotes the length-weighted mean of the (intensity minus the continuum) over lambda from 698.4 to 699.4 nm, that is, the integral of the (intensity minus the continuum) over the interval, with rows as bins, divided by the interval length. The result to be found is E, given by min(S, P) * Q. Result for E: -0.001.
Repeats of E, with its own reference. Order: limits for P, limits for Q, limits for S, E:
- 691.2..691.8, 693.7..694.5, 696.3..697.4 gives -0.013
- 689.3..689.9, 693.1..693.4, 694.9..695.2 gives -0.039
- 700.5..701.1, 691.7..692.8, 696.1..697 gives -0.017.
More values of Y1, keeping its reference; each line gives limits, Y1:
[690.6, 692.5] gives 691.117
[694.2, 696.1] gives 695.588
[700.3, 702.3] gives 701.377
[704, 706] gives 705.264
